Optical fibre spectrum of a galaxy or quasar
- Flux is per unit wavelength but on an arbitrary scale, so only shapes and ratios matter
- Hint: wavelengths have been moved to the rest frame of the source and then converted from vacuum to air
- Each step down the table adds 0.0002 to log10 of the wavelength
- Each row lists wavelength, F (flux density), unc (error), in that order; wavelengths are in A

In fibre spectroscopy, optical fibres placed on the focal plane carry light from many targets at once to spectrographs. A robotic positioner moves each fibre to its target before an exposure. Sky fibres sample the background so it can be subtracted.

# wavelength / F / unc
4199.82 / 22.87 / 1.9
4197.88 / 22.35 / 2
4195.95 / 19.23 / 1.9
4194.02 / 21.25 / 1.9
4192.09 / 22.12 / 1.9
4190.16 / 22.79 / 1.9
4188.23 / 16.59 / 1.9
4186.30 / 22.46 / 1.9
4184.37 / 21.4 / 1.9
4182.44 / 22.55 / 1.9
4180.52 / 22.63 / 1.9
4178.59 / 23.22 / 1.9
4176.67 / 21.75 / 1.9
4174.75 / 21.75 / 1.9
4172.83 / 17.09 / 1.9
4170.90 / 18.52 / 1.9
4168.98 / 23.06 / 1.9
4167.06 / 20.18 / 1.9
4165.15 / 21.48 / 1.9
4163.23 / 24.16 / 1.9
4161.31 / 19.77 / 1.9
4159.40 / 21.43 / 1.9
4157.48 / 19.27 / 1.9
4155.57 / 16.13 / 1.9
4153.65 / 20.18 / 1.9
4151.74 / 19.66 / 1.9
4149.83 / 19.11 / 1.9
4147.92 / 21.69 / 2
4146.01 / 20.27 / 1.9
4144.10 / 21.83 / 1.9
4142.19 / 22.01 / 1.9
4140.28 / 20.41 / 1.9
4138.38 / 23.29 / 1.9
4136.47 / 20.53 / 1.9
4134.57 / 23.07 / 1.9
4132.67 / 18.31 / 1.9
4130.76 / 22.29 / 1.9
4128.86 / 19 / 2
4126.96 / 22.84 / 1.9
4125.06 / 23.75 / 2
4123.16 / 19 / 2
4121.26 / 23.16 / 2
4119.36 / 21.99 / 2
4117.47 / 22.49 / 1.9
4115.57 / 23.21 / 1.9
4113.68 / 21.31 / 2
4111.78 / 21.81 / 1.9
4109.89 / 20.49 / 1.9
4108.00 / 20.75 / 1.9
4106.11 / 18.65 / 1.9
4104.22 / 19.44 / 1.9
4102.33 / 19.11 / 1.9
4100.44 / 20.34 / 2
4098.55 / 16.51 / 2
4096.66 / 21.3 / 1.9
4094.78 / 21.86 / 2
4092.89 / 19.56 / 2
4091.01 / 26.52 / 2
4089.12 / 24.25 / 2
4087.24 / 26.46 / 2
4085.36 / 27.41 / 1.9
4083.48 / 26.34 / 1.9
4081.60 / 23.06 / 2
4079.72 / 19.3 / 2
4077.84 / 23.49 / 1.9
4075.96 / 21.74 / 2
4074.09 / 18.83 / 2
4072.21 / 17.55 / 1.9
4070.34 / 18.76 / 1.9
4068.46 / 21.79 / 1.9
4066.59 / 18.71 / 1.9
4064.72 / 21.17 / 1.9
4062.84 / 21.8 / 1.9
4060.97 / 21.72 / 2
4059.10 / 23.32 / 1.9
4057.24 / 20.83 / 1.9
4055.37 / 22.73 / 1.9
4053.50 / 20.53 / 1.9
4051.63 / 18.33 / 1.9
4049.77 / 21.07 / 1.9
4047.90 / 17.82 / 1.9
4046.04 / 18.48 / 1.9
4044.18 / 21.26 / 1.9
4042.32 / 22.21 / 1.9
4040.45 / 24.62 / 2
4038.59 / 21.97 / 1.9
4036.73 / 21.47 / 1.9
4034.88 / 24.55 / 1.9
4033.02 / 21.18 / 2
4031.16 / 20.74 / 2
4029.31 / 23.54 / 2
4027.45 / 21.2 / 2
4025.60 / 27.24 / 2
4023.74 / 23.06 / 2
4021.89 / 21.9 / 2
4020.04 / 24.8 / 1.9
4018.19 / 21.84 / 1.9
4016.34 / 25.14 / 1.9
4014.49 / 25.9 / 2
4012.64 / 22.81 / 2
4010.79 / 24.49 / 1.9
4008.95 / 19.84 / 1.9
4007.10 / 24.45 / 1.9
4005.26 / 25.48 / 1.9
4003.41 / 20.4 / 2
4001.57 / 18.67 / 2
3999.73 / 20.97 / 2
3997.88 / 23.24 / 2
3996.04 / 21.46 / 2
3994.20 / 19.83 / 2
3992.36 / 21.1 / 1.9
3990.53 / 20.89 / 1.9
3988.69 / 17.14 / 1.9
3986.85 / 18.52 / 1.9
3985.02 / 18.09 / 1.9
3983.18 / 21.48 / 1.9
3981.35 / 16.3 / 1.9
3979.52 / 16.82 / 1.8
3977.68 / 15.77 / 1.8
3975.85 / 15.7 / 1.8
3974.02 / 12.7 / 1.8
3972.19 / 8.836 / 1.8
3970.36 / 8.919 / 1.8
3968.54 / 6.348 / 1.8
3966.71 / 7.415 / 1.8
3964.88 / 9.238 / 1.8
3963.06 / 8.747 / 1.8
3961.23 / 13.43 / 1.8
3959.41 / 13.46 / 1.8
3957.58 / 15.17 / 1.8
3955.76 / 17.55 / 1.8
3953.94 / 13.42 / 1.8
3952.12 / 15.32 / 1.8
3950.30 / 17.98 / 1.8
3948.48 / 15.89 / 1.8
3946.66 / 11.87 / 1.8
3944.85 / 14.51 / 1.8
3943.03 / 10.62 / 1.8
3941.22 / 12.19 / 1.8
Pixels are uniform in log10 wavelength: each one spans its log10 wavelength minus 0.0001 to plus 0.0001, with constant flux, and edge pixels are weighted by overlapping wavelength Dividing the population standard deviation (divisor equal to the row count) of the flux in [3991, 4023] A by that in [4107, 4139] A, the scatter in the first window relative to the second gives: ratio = 1.34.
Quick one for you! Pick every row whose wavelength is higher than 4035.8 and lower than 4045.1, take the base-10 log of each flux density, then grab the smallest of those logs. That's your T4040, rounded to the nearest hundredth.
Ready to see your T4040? 1.33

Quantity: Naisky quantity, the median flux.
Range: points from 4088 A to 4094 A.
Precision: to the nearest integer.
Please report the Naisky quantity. 24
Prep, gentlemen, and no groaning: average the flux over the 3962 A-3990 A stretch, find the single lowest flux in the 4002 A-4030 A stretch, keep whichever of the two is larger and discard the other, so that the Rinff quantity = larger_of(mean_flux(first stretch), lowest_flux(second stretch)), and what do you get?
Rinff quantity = 19.8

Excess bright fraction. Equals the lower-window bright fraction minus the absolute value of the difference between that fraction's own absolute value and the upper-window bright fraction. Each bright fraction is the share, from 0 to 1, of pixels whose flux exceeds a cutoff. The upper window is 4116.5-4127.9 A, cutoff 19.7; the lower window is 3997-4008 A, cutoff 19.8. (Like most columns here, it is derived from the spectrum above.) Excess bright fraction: 0.8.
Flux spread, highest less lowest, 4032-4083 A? 7.1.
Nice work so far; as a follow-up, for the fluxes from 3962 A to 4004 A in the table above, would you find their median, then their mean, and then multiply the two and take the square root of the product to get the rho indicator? 16.6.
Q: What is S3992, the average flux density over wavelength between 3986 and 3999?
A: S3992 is 20.3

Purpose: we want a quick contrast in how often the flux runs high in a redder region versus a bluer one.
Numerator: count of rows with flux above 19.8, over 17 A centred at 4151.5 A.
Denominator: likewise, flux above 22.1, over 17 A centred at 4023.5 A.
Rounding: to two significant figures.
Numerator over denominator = 1.0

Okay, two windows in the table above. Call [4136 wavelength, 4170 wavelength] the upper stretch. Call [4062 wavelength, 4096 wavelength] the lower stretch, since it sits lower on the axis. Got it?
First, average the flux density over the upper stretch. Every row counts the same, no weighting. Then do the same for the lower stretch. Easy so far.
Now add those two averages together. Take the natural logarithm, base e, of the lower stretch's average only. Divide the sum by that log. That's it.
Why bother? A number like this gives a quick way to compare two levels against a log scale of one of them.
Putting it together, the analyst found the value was 13.9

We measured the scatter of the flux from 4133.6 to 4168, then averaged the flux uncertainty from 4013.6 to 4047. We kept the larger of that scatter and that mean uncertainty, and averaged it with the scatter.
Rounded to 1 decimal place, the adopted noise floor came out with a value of 1.9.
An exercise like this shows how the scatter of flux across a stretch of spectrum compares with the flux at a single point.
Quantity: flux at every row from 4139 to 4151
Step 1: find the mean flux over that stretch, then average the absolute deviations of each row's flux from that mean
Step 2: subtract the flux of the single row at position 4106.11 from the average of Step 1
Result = -17.7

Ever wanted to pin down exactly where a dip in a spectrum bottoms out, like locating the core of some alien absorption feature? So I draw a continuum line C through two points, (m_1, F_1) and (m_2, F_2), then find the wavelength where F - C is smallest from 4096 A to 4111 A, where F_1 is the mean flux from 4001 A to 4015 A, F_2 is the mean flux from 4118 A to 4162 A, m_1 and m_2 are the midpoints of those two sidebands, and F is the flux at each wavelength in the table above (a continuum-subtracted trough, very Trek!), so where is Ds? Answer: 4098.55 A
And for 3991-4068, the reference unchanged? 4047.90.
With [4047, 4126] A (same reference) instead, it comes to 4098.55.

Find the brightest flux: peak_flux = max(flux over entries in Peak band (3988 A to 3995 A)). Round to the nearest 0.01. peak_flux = 21.10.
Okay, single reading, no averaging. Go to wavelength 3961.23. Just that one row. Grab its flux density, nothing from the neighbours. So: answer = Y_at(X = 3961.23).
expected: 13.43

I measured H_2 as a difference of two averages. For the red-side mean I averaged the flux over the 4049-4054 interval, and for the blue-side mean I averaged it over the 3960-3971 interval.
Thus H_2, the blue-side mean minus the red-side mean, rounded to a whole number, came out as -11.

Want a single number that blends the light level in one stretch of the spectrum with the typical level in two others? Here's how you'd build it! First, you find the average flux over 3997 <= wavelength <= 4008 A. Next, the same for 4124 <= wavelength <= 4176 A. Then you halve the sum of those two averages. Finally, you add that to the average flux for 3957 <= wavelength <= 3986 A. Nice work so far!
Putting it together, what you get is 35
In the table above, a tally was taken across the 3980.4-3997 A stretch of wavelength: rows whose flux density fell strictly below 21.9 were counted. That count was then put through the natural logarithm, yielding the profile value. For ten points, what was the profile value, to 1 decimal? 2.2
